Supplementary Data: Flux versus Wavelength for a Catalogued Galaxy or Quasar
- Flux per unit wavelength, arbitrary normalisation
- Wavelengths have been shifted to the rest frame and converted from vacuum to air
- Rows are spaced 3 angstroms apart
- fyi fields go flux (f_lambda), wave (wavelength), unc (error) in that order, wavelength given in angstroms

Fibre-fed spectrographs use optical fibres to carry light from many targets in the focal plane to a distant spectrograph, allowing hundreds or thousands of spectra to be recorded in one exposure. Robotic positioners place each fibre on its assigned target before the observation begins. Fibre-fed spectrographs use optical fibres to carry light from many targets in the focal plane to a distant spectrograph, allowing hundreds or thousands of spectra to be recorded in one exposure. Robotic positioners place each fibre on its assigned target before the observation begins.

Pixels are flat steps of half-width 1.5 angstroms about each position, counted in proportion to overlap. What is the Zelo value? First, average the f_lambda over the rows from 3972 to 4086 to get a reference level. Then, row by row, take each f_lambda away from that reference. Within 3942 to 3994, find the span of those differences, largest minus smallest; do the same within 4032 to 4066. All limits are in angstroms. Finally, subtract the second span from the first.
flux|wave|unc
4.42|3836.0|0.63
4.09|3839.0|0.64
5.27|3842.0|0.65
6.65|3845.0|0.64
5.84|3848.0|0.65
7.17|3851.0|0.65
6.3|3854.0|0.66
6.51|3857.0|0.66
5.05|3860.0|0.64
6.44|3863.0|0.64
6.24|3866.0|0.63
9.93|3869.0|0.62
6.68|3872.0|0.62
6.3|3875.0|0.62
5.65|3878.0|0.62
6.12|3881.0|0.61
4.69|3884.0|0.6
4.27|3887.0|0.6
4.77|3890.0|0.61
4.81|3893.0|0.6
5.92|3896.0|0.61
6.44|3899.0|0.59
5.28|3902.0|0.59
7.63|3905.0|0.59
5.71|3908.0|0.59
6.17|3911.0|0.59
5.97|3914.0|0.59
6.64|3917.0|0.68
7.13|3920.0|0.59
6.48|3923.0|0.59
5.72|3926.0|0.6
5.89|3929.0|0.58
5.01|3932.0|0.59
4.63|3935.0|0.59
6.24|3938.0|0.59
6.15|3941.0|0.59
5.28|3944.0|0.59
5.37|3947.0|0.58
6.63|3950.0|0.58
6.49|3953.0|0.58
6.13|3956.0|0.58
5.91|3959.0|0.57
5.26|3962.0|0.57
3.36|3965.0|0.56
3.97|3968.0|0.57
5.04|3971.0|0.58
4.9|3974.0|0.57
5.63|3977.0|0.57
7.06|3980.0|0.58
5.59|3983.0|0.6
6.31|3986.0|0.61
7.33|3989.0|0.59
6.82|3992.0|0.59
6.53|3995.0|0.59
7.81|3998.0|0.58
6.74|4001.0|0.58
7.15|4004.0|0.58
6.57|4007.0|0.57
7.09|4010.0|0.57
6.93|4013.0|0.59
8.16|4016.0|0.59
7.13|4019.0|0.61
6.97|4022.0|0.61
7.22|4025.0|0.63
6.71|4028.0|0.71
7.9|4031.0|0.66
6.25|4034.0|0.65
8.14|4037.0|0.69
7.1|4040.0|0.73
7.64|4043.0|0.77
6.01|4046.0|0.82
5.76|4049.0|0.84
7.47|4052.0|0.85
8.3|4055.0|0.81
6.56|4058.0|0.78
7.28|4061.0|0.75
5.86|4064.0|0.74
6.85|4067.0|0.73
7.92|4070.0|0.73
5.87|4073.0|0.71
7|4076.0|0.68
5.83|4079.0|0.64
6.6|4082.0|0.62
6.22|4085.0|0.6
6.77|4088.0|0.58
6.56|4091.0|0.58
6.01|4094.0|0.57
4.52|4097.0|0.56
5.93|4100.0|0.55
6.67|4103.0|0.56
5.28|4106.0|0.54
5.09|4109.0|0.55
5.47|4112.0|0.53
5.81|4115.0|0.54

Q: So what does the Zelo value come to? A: 1.4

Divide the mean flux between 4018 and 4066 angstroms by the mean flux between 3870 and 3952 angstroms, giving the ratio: 1.20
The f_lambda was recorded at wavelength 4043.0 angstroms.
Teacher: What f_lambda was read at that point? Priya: 7.64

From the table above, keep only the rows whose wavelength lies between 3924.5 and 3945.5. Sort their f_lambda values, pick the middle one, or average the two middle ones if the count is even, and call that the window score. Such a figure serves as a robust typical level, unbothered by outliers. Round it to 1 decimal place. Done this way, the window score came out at 5.7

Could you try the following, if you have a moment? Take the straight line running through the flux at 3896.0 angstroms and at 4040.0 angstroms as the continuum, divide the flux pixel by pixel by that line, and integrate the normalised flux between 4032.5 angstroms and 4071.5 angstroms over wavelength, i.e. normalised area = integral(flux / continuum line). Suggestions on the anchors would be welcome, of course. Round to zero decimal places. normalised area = 38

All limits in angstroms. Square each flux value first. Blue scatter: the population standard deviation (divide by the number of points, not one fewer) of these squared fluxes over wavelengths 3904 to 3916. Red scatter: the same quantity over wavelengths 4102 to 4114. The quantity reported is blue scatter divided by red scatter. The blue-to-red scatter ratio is 1.4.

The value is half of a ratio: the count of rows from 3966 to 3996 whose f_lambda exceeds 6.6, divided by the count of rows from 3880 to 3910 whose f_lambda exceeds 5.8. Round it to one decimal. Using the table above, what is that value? 0.4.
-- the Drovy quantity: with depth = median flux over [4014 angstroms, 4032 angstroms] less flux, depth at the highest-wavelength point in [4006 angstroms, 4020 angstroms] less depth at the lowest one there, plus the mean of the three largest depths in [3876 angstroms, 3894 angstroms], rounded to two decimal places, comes 2.04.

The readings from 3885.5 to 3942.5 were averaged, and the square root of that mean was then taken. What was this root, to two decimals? 2.42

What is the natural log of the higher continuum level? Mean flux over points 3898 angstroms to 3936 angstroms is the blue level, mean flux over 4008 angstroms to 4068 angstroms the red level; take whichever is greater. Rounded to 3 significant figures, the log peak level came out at 1.96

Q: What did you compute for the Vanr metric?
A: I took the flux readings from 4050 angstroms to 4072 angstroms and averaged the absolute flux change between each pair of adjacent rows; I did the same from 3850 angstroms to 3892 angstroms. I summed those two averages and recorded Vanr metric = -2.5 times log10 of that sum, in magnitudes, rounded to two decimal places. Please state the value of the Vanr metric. -0.89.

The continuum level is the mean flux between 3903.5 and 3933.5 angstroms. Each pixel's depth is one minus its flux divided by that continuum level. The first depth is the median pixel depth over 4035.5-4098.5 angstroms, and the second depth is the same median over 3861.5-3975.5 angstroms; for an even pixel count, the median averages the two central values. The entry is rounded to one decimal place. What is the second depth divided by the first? -0.9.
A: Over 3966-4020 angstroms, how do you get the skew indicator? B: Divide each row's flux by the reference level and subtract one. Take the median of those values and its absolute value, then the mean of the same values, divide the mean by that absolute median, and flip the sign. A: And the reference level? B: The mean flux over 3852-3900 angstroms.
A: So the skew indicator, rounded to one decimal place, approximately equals -0.6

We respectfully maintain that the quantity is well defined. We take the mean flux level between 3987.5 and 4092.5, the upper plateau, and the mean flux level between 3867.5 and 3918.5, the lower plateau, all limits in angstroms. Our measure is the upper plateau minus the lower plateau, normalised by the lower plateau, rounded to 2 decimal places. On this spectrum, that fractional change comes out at 0.15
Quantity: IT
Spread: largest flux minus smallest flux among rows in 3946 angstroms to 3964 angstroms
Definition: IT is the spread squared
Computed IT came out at 1.9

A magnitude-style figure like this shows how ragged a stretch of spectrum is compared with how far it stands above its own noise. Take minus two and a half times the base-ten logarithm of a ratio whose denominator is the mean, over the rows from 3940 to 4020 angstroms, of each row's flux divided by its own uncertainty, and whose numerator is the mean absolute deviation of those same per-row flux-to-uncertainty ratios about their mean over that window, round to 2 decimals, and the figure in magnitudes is 2.16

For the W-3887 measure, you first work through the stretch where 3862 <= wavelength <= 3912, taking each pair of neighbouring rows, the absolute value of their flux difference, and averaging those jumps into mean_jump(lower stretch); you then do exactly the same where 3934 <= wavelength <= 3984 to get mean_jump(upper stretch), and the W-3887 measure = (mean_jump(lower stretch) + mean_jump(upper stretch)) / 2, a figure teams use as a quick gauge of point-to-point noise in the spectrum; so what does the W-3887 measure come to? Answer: 0.975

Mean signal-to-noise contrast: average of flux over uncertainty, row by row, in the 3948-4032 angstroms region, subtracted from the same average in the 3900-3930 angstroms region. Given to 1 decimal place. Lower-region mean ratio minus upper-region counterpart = -0.3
